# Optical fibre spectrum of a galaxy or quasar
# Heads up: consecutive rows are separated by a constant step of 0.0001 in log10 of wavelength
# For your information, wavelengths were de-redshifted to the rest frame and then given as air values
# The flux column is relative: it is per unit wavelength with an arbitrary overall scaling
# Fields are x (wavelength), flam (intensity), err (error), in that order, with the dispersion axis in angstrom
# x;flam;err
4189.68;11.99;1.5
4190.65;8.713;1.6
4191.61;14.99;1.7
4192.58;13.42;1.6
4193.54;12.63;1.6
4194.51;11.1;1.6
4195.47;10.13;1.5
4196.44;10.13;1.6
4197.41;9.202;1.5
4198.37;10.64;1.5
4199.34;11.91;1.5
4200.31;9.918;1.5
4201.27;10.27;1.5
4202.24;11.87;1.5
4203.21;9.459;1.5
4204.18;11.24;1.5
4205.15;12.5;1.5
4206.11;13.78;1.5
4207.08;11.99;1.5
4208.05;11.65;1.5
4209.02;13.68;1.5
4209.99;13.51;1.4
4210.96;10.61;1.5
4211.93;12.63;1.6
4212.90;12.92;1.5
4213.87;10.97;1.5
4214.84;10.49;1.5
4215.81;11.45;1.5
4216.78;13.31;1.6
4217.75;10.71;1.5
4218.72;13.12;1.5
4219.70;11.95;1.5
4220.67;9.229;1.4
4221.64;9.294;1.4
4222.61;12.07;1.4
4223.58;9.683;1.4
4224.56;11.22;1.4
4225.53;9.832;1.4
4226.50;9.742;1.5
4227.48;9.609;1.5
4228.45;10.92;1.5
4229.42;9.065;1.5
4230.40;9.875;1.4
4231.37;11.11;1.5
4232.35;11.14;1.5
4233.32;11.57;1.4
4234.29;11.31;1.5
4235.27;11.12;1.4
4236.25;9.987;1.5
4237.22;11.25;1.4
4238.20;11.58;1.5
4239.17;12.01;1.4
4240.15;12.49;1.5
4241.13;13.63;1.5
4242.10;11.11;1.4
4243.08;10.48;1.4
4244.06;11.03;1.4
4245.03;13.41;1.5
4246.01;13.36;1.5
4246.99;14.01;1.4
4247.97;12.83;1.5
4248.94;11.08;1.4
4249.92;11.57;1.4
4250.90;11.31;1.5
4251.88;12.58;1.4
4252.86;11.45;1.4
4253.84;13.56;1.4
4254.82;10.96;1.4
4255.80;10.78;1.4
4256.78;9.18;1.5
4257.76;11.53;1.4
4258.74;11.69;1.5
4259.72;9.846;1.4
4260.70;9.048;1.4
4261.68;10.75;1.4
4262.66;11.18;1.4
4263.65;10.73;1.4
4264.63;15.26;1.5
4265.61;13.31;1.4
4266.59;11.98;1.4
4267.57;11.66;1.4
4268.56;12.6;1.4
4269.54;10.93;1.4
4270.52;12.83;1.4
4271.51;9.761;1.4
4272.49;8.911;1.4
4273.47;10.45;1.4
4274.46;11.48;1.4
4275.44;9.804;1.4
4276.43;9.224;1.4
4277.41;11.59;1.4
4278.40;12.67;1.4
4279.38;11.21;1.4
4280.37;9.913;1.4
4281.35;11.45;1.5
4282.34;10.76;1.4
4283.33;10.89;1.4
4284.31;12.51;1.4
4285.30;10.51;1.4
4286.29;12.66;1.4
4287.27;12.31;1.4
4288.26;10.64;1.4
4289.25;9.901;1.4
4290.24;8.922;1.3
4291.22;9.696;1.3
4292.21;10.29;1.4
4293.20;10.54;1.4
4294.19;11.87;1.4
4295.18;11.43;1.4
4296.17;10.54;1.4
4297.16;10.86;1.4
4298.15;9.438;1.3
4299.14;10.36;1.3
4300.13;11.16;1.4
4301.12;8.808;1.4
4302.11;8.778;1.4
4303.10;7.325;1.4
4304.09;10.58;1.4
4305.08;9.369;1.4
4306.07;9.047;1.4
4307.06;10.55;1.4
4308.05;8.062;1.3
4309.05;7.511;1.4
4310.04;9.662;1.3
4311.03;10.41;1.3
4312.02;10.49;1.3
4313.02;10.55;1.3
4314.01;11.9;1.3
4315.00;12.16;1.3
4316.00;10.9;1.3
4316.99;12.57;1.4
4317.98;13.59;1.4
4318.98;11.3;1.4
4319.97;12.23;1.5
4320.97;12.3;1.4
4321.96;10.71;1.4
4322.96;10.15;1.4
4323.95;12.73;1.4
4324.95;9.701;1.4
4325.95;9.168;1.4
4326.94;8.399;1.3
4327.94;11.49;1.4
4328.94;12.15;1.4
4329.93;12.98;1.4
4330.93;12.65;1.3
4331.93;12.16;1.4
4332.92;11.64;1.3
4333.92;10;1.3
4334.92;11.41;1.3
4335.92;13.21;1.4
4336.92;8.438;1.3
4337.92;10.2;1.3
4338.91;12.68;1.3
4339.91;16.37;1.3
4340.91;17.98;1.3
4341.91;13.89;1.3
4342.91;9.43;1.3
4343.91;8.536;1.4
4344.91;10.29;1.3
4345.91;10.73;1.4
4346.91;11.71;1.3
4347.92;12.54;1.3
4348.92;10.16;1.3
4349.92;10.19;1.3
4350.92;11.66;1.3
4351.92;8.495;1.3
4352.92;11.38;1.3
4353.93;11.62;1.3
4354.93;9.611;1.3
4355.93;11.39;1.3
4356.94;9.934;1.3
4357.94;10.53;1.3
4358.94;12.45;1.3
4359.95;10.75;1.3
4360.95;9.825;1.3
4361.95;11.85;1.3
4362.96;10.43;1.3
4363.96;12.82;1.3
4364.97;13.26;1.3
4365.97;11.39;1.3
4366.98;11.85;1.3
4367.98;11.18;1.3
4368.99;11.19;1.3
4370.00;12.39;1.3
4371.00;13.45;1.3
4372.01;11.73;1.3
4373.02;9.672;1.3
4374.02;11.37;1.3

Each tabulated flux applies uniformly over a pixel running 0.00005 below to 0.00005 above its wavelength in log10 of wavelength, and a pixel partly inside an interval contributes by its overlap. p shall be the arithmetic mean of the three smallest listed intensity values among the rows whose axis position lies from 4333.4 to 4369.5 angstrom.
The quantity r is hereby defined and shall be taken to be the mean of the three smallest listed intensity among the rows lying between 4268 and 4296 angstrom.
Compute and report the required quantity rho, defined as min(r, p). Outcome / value 8.49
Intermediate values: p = 8.5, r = 9.0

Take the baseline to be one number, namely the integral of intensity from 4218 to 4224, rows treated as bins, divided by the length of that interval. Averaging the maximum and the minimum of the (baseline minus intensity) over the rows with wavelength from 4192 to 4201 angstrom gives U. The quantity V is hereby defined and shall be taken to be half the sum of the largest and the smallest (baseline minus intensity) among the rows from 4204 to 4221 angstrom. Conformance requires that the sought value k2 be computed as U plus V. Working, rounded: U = -0.4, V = -0.6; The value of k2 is -1.0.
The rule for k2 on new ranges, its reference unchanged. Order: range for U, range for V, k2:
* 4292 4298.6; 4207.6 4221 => -0.3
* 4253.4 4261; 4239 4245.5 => -1.6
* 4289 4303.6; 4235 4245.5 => 0.4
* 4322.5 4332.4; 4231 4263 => -0.4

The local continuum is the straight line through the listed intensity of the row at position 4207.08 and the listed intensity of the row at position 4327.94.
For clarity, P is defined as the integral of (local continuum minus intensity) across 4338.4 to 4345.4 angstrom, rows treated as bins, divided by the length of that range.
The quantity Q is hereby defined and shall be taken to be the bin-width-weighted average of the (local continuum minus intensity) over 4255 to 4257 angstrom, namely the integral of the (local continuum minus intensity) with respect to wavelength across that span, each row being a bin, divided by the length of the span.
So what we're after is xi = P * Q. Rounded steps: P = -1.3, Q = 1.5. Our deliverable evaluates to -2.0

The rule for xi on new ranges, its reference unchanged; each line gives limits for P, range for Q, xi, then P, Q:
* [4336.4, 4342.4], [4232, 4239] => -1.3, -1.8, 0.7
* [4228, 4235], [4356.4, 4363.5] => 0.6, 1.2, 0.5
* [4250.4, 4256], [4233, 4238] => 0.0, 0.0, 0.8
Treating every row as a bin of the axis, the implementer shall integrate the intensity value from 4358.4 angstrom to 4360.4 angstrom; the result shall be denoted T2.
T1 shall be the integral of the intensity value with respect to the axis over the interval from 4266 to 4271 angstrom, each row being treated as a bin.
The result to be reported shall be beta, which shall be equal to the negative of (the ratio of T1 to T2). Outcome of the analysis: -2.6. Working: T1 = 60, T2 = 23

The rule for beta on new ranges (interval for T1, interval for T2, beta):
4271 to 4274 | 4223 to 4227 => -0.7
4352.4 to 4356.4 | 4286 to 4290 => -1.0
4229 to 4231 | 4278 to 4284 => -0.3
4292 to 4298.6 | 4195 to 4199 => -1.8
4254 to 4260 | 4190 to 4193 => -1.8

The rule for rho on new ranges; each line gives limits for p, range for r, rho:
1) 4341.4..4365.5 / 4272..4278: 8.82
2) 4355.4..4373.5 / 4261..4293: 9.02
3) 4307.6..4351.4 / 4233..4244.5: 7.99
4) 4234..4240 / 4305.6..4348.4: 7.99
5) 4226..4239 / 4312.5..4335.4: 9.09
